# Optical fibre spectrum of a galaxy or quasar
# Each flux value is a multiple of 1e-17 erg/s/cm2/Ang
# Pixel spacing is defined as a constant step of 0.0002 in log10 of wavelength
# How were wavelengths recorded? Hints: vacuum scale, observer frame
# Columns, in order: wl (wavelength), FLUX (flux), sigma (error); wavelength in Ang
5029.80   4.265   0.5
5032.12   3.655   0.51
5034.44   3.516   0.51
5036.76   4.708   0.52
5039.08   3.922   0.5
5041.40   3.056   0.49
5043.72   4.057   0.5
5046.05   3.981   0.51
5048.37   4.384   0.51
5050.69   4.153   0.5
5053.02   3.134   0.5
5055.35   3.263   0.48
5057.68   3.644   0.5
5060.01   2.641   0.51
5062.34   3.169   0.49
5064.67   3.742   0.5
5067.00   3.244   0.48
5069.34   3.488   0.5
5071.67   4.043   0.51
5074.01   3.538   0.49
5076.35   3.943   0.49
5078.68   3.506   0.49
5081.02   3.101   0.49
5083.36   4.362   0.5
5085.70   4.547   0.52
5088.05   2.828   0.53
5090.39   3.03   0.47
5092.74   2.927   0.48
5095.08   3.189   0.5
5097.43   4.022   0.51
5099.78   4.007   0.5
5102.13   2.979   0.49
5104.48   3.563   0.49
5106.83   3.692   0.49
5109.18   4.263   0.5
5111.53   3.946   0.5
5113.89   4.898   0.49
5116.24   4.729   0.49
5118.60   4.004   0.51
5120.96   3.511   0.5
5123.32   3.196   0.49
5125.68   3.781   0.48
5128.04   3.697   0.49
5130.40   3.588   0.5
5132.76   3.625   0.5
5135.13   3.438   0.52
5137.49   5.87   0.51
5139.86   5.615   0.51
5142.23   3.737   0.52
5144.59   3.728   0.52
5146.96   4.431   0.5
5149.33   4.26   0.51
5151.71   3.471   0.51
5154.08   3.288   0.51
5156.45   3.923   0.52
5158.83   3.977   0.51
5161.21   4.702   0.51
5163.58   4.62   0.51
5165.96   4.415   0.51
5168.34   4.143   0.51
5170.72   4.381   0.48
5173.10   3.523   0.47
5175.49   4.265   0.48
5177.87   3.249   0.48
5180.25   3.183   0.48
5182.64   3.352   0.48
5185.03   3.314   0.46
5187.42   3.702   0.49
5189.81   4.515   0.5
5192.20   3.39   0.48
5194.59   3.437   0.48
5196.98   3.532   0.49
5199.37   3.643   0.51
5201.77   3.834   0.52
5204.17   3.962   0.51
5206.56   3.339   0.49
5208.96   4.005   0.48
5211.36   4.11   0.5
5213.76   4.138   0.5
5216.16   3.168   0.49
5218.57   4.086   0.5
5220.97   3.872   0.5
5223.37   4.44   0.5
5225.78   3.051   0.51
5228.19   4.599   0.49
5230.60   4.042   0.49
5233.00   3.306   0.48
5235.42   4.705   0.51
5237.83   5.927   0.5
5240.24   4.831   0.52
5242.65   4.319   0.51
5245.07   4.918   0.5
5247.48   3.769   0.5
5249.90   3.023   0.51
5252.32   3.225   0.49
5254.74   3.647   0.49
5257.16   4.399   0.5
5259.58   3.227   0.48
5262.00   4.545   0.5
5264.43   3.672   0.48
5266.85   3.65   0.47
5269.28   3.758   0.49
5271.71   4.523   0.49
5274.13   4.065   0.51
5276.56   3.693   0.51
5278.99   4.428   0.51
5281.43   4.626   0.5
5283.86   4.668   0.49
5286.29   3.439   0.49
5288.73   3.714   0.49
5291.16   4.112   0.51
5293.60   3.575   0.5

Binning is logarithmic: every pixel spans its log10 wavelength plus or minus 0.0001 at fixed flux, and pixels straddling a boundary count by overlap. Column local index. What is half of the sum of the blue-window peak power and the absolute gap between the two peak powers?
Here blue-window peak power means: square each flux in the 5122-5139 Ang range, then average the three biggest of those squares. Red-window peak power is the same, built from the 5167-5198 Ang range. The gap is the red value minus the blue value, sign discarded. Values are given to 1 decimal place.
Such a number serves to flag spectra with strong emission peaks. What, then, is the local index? 11.2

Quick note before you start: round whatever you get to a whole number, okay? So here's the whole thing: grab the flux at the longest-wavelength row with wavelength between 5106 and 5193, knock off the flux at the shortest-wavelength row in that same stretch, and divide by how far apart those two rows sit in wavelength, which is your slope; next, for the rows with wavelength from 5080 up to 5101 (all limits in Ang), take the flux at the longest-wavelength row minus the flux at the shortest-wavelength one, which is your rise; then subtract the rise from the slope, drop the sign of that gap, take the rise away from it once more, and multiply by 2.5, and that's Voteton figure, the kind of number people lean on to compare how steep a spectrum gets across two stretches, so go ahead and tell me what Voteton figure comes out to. 0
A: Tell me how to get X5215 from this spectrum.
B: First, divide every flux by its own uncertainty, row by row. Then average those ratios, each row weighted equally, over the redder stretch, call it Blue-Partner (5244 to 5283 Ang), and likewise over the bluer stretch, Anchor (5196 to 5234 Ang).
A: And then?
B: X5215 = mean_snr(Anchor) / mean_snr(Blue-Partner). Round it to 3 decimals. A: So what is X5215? 0.965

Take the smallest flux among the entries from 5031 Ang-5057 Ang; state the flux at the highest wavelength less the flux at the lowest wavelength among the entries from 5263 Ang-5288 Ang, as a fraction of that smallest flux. -0.1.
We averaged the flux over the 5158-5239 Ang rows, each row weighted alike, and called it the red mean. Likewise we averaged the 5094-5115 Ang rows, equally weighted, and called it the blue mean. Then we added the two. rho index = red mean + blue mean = 7.78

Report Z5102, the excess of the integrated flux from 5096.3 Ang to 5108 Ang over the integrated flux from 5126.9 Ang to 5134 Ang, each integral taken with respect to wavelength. 17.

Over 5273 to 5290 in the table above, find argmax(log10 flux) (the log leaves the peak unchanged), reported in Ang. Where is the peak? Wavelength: 5283.86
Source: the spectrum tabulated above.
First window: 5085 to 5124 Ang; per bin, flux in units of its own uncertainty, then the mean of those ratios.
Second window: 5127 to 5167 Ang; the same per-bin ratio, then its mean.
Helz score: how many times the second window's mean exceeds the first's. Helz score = 1.09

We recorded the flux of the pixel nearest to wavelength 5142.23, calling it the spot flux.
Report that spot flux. 3.737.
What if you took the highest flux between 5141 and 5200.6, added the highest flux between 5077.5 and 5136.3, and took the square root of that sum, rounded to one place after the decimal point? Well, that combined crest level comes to 3.1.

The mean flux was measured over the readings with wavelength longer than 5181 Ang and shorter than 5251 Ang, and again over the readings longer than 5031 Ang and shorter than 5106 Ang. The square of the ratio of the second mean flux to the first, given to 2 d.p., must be 0.84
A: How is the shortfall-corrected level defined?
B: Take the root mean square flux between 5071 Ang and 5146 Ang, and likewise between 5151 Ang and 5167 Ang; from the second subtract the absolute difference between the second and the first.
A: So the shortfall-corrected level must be 3.9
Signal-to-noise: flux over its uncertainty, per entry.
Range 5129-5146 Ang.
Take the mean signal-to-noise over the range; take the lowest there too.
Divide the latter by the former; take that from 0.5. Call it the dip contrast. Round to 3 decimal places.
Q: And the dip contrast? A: -0.299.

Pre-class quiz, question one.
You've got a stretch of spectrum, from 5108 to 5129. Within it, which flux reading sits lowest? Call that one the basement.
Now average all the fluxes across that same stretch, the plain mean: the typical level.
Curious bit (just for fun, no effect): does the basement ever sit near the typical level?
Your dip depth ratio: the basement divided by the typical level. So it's 0.80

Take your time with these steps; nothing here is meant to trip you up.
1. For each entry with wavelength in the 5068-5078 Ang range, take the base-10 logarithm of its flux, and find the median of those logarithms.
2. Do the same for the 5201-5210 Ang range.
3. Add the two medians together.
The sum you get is 1.16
